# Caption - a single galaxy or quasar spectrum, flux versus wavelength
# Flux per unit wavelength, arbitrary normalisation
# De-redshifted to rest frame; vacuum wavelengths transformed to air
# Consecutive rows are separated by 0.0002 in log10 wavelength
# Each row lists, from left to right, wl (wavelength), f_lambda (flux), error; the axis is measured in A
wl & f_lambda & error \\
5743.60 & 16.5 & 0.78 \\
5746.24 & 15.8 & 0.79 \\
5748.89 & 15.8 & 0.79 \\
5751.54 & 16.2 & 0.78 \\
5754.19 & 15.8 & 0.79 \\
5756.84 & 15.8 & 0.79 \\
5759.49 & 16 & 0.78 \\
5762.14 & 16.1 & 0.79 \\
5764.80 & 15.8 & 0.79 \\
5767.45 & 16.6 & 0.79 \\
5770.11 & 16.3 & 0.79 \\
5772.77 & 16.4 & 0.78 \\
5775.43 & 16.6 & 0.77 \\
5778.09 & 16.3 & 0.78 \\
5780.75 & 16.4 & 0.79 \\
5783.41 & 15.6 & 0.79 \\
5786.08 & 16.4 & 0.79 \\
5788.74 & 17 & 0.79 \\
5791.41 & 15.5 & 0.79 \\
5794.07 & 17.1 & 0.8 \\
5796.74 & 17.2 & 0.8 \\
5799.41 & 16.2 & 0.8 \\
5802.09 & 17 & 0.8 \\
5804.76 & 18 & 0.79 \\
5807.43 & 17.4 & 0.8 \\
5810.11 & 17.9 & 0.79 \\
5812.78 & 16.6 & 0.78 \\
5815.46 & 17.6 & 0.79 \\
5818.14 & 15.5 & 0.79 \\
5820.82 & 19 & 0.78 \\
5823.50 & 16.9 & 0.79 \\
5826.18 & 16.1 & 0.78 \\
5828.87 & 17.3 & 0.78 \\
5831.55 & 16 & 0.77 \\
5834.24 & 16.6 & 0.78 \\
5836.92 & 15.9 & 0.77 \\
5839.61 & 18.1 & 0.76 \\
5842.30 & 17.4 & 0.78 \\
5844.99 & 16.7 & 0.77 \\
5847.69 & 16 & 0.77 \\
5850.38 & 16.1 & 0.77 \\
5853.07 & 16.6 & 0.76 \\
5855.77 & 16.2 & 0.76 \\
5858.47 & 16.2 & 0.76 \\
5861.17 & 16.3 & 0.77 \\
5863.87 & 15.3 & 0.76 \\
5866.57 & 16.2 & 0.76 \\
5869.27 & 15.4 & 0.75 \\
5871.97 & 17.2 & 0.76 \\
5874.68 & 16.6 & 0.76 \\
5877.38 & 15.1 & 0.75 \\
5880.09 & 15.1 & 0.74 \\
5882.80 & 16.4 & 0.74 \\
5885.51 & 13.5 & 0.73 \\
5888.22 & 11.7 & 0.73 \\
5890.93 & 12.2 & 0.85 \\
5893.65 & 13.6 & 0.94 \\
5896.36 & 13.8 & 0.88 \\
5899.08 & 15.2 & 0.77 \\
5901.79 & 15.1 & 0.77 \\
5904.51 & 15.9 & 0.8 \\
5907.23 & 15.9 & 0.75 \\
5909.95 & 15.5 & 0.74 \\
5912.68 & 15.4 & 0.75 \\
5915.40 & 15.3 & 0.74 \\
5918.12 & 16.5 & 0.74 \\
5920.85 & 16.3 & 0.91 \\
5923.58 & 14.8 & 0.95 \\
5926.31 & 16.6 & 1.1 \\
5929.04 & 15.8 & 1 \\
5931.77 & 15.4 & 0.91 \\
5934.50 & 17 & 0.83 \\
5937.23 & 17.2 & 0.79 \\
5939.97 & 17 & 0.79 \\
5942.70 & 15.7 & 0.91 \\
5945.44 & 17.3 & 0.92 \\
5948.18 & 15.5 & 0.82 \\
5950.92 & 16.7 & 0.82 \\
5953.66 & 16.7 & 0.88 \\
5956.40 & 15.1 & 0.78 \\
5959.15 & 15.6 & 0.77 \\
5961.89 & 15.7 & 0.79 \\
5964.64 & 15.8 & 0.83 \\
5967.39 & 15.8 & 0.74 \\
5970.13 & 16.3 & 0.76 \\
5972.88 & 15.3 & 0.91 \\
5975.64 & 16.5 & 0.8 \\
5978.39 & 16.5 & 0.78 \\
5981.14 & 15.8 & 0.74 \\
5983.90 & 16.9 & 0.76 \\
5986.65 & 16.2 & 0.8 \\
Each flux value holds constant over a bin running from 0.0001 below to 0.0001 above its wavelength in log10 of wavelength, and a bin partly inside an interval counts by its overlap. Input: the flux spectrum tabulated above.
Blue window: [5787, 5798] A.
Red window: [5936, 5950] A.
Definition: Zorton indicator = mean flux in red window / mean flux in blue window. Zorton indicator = 0.990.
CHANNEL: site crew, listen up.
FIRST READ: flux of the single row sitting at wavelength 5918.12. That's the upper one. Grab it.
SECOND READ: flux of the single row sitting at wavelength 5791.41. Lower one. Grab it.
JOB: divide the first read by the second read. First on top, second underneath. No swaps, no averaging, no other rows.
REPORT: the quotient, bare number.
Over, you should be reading 1.06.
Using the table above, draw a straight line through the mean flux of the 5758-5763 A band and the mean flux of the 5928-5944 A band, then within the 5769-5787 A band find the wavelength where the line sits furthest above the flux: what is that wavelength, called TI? 5783.41 A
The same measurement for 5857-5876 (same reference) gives 5863.87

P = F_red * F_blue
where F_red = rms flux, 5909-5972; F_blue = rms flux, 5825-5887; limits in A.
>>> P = 260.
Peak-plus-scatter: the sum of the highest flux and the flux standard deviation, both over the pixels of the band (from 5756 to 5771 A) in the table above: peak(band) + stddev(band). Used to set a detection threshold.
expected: 16.9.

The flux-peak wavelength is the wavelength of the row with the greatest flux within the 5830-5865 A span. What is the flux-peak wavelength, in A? 5839.61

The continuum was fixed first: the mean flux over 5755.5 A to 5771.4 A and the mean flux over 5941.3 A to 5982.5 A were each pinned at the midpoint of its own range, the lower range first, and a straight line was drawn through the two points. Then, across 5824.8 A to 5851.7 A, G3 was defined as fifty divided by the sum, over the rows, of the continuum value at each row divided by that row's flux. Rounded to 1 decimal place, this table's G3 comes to 5.2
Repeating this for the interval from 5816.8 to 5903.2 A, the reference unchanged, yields 1.5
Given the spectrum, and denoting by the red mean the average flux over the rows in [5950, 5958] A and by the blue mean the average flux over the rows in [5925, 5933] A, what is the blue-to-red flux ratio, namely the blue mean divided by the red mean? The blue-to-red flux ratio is 0.99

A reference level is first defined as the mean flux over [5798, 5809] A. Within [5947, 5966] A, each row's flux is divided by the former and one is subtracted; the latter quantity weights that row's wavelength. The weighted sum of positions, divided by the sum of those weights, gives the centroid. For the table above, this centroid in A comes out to 5957.1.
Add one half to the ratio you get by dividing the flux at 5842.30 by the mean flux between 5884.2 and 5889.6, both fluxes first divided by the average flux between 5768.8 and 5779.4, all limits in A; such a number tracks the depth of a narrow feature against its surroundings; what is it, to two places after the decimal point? 1.88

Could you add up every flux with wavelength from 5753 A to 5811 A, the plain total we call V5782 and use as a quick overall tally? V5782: 363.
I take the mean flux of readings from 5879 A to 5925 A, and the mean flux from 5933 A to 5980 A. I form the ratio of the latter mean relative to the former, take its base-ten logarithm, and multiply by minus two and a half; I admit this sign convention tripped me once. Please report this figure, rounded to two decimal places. -0.10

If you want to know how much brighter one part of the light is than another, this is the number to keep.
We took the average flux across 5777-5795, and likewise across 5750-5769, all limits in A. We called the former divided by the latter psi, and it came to 1.02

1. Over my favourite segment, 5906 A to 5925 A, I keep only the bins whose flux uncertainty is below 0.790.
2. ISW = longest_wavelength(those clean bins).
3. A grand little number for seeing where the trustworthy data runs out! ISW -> 5918.12 A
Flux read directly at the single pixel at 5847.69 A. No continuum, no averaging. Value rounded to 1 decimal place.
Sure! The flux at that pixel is 16.0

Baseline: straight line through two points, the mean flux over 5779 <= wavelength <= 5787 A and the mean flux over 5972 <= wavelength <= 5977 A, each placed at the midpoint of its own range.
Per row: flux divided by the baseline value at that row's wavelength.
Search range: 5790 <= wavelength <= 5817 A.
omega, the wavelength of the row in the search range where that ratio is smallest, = 5791.41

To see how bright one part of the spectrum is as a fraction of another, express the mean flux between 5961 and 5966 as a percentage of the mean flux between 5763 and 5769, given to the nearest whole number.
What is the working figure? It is 97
